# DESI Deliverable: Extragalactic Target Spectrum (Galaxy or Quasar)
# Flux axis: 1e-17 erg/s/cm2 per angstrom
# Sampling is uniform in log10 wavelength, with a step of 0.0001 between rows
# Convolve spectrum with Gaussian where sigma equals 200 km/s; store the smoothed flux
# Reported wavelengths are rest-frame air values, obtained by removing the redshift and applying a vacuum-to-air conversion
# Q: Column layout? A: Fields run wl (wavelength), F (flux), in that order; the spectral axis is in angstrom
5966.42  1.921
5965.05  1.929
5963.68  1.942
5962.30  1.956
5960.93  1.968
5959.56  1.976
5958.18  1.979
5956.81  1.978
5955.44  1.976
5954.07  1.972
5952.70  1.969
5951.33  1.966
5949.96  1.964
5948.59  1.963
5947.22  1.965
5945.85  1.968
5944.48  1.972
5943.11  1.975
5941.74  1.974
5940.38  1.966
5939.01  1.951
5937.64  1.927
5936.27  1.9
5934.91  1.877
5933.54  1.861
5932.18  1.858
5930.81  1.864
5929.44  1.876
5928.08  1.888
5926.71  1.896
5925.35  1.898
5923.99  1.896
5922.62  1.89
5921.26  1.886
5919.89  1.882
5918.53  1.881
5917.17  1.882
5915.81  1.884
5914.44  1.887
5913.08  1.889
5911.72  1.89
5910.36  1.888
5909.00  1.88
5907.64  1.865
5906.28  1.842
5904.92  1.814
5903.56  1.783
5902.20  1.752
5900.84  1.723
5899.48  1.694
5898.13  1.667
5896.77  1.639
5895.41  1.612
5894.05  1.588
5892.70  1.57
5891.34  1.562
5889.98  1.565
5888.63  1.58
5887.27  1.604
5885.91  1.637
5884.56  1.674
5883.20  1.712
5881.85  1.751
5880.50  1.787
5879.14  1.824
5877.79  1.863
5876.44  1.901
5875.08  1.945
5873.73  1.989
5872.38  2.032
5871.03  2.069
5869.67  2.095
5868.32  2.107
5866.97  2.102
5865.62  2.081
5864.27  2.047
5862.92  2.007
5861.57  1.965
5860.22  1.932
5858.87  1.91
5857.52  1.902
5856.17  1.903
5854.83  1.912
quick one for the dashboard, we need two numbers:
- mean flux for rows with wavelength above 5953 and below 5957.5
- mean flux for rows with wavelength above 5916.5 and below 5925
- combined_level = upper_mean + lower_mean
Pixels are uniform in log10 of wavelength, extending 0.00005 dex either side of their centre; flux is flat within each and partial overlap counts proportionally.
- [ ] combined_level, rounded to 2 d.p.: 3.86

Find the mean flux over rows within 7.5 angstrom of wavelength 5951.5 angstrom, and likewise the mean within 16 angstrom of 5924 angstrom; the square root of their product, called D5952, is 1.929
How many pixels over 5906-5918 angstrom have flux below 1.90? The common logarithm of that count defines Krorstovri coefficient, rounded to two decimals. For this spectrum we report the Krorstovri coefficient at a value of 0.95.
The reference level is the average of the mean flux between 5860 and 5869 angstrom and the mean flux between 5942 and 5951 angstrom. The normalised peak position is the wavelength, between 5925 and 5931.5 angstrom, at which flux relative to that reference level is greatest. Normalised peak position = 5925.35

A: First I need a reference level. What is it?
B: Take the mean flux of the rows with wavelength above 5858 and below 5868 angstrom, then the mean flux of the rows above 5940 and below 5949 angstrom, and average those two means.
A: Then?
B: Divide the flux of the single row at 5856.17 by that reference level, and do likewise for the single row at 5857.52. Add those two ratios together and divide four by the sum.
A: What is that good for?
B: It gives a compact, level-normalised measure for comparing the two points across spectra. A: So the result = 2.09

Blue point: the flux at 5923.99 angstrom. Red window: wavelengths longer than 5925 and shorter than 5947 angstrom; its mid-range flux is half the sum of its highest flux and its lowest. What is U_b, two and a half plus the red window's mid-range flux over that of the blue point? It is 3.51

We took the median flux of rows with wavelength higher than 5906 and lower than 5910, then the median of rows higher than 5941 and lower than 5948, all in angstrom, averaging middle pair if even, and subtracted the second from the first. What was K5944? -0.107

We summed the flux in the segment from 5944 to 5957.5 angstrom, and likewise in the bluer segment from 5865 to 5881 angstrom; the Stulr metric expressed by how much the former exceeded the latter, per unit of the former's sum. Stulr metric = -0.21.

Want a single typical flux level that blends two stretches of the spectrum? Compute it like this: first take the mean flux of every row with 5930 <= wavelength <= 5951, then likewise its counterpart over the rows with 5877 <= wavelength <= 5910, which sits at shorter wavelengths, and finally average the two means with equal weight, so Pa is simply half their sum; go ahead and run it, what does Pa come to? 1.82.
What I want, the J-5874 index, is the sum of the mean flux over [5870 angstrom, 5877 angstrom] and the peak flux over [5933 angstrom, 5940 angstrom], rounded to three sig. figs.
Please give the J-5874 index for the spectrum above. 3.94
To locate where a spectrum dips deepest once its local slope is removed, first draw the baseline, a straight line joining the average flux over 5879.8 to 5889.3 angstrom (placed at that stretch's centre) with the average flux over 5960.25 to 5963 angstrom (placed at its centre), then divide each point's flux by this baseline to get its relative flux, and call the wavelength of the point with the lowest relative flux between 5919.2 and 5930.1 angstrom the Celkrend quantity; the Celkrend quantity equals 5929.44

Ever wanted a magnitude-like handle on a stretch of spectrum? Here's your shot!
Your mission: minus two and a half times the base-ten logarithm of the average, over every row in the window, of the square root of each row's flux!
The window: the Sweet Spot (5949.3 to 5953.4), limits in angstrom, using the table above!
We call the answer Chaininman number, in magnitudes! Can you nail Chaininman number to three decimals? -0.367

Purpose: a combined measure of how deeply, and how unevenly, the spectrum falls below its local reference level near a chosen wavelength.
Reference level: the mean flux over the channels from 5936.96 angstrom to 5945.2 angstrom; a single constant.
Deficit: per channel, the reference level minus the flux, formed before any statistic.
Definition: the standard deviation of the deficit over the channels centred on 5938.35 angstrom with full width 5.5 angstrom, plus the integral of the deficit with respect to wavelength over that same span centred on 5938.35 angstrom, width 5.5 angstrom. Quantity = 0.2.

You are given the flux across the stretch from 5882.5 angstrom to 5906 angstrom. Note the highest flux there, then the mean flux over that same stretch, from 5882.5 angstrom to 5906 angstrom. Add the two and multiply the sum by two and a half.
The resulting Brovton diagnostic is 8.7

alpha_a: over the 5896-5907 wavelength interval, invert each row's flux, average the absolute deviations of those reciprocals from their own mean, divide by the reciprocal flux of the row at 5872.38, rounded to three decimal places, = 0.039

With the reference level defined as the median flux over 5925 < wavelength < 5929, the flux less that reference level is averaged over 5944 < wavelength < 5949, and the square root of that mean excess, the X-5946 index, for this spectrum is 0.27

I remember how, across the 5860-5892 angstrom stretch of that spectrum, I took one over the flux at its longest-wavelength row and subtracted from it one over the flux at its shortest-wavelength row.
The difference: 0.12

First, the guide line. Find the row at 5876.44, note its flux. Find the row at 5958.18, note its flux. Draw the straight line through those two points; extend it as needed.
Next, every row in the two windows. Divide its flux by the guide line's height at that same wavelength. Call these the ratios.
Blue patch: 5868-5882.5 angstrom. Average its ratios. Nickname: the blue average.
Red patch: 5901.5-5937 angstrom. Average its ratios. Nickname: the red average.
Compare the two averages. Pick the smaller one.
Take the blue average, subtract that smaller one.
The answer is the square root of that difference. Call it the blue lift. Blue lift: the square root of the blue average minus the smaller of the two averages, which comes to 0.24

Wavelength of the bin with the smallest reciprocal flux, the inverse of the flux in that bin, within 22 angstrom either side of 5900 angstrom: 5911.72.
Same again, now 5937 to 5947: 5943.11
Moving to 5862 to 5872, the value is 5868.32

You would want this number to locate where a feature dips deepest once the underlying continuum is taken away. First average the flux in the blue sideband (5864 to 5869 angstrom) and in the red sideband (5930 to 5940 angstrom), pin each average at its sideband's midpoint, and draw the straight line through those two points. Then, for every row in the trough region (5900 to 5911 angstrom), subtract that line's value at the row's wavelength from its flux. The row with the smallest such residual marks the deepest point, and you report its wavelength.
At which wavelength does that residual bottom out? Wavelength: 5900.84 angstrom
